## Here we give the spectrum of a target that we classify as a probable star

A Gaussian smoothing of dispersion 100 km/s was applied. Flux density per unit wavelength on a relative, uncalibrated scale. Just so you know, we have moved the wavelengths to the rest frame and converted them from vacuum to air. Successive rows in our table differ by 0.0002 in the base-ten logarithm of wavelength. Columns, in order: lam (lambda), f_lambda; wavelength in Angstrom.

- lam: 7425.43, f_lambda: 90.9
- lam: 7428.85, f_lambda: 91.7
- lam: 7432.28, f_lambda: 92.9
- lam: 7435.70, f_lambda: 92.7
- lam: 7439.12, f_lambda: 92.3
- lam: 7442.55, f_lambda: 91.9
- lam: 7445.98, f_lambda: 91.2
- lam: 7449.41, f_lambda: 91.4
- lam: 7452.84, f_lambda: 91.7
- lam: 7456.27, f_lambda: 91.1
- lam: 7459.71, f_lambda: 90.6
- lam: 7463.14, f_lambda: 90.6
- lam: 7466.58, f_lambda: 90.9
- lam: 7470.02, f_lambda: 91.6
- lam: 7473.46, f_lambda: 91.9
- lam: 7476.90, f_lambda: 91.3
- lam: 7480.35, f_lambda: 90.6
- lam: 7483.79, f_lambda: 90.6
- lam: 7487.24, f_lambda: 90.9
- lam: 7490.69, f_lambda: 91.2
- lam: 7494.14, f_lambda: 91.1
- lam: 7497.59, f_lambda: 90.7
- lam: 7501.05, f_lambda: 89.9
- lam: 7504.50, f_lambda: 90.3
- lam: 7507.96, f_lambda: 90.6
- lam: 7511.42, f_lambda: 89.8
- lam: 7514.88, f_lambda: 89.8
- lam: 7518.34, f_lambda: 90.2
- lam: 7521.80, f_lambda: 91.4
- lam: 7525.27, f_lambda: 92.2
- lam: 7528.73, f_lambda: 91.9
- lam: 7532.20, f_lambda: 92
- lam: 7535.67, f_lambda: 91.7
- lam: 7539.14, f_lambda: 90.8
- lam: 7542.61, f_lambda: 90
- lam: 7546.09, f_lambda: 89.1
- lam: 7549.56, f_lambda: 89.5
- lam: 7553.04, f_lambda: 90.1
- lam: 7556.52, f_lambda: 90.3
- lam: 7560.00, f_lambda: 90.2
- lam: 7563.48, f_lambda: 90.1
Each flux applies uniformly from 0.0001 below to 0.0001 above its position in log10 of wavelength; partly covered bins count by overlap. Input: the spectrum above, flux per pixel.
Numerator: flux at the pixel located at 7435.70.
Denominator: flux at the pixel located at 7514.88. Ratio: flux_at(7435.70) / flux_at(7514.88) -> 1.03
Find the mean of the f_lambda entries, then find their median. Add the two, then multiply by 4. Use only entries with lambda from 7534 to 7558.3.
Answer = 721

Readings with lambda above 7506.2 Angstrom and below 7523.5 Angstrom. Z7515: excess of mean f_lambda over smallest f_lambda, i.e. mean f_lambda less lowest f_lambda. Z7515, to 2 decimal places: 0.56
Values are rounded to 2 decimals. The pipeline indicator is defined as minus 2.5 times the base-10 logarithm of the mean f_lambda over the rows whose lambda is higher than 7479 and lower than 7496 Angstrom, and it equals -4.90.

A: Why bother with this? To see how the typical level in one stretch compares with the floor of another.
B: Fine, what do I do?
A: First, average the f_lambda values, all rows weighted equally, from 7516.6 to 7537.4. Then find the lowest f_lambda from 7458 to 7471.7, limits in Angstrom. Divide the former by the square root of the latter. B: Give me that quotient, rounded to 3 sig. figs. 9.62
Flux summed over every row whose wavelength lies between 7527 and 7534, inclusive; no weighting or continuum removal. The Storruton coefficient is 184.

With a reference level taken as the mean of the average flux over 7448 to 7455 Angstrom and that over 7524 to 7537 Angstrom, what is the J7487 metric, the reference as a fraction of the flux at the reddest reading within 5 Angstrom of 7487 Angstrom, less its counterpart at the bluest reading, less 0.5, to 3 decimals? -0.507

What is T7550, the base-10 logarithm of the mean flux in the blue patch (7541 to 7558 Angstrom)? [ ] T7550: 1.953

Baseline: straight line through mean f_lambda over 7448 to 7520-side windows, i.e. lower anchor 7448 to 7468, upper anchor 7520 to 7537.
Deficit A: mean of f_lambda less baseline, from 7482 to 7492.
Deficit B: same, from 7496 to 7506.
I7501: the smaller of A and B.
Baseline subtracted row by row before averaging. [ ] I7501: -1.2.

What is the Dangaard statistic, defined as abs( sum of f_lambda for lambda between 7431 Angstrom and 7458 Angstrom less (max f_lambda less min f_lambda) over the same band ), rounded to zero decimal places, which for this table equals 733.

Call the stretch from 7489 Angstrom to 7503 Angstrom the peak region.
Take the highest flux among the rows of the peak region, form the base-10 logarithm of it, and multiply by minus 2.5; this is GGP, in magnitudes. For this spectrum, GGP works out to -4.900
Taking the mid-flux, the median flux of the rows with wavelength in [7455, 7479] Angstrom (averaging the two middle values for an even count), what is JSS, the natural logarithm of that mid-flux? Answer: 4.51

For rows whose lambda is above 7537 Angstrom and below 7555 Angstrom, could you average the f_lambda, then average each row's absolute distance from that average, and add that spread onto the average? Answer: 90.4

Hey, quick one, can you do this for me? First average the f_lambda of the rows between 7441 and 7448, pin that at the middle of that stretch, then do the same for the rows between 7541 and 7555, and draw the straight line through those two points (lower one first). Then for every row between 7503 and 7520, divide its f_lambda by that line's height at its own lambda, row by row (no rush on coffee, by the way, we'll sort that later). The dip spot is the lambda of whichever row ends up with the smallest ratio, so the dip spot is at 7511.42 Angstrom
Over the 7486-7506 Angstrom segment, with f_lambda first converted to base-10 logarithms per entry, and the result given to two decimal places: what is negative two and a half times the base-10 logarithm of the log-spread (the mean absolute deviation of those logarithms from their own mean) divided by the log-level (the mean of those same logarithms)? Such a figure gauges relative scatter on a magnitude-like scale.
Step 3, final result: 7.55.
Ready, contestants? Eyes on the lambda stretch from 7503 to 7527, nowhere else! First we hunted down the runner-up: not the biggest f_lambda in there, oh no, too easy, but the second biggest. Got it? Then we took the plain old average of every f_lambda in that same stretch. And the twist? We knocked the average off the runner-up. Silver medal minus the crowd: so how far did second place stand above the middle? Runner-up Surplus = 0.79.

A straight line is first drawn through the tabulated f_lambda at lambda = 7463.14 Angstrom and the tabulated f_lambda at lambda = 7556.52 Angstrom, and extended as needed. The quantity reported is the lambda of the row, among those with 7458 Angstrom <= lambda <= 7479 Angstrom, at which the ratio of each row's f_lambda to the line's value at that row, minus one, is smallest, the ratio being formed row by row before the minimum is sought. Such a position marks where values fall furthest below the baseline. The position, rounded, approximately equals 7459.71 Angstrom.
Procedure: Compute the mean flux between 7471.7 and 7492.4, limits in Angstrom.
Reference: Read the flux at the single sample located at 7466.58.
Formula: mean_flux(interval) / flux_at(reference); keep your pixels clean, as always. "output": 1.00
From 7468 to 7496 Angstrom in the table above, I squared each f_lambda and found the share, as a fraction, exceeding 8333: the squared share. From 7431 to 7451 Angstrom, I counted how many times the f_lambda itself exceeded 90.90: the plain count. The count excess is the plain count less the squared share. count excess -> 5.6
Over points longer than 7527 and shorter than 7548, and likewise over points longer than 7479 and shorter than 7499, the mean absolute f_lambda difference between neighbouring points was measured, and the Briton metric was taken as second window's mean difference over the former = 0.37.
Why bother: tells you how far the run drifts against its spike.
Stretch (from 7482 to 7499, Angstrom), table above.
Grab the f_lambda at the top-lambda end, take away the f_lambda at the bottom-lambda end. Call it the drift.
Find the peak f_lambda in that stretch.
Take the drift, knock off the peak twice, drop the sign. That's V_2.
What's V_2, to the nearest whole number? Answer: 182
